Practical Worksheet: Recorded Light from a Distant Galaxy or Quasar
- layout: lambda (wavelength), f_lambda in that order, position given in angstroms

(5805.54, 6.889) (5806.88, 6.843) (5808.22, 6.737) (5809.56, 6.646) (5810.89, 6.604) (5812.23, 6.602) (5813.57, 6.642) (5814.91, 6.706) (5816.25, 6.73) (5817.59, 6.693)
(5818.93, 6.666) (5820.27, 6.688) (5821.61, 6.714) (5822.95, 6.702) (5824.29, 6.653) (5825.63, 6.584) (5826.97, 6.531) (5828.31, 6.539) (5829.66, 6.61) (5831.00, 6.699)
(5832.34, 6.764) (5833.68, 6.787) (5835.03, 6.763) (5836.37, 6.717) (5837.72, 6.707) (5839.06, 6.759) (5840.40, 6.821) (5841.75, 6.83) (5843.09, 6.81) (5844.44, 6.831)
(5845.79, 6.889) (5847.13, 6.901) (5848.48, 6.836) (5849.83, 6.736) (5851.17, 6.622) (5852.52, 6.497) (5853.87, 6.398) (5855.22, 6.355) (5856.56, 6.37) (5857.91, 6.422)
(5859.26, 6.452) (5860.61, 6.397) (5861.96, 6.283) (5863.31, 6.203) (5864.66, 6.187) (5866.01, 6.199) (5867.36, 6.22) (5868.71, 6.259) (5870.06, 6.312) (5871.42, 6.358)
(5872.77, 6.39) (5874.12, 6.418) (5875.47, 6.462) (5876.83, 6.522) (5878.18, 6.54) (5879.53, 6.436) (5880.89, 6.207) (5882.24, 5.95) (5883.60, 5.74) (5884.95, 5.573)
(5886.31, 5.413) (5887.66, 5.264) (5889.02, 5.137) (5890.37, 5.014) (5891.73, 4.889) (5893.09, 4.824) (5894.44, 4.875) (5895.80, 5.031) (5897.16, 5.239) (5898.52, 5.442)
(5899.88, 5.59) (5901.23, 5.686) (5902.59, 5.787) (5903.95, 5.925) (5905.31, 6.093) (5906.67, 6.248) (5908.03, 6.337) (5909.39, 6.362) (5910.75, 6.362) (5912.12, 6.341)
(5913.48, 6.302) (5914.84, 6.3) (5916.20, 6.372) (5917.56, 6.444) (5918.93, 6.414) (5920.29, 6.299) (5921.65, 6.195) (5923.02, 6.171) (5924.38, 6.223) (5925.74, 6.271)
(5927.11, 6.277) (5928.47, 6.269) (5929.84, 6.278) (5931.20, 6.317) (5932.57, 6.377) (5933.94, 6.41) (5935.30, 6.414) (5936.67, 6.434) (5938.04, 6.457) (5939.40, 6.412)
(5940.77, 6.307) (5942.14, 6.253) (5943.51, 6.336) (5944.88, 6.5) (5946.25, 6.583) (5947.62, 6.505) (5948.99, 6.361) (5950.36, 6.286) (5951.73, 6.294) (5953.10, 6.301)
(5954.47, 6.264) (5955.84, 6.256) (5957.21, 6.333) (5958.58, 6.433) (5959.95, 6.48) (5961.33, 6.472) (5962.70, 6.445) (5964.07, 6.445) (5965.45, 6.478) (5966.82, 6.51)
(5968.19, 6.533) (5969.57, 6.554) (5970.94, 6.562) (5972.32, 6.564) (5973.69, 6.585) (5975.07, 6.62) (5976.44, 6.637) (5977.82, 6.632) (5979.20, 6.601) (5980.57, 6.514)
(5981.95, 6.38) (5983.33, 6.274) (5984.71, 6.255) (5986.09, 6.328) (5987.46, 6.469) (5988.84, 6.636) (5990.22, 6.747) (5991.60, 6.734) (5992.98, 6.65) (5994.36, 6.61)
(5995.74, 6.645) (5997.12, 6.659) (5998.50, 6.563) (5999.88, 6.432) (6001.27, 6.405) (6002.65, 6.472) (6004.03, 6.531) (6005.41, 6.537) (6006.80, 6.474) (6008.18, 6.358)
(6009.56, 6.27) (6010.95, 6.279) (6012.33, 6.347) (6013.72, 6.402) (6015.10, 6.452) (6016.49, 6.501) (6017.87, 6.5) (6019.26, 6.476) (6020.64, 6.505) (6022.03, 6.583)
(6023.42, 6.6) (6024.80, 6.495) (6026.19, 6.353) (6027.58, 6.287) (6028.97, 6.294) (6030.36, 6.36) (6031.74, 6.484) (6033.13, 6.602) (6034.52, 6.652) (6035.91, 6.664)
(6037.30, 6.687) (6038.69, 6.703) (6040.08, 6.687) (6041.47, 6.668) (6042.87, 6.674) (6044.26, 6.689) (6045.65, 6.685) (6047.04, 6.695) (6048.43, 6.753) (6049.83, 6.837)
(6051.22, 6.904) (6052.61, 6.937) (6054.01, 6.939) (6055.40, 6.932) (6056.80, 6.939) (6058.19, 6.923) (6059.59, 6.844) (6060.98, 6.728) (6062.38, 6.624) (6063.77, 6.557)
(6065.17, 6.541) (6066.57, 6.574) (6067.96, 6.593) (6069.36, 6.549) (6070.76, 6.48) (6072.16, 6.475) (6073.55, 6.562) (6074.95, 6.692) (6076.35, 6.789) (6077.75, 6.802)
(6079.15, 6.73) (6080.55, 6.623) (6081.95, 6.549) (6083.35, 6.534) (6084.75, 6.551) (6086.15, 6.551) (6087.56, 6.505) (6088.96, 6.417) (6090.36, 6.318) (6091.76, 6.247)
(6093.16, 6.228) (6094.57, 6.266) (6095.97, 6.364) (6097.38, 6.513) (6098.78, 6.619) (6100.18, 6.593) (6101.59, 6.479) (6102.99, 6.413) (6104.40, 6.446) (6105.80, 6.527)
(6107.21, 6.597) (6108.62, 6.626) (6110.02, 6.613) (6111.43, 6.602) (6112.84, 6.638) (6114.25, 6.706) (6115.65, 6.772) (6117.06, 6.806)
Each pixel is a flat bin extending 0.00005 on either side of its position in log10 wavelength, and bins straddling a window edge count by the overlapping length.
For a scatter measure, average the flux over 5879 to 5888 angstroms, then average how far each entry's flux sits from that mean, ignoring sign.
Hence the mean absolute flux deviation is 0.34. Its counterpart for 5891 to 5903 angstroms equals 0.32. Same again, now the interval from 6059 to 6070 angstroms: 0.08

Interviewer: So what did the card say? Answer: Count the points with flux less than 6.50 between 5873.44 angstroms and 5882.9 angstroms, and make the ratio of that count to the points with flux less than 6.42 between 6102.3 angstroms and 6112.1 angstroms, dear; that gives 5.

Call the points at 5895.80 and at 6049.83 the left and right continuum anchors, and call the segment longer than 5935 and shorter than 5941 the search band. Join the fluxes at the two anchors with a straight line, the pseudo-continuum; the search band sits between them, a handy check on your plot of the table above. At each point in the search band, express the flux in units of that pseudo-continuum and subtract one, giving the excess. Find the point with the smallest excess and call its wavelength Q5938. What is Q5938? 5940.77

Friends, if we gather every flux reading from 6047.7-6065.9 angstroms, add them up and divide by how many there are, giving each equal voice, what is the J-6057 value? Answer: 6.80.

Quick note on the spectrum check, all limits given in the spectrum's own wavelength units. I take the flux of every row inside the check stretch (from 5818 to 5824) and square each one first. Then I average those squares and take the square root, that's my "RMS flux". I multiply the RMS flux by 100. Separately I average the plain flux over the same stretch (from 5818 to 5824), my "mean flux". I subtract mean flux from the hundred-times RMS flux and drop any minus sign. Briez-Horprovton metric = 663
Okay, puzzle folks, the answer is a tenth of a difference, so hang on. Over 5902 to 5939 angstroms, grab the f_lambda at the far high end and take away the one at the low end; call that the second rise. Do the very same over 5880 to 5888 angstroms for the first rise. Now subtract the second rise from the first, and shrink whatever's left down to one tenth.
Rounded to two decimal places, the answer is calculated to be -0.16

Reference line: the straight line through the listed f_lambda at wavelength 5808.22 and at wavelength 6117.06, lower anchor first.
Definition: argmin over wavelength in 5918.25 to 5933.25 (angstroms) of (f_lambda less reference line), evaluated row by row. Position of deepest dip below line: 5923.02 angstroms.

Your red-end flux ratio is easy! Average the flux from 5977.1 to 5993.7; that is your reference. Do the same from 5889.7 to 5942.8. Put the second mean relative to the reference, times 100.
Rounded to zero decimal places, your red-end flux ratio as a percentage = 93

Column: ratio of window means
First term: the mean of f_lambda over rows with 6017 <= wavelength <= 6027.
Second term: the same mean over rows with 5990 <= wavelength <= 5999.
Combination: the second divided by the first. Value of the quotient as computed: 1.02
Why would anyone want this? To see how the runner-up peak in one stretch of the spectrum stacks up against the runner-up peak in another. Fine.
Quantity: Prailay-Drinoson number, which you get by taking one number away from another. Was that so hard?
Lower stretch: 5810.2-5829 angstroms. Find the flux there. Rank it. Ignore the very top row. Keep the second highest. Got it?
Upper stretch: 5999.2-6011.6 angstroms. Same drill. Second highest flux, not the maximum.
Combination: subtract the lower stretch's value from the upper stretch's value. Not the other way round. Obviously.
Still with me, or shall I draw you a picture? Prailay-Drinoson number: -0.18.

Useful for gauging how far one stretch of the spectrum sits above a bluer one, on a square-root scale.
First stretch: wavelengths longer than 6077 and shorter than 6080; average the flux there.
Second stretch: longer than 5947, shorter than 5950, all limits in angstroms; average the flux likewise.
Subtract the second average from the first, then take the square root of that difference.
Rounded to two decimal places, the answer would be 0.58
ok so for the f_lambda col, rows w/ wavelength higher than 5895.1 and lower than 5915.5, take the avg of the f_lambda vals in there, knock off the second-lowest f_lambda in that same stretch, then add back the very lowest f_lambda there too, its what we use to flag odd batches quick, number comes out 5.7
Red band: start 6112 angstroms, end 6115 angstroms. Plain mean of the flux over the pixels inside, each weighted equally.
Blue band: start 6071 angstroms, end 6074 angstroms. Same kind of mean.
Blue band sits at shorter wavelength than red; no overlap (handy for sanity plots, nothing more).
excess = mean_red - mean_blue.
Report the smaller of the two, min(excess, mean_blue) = 0.15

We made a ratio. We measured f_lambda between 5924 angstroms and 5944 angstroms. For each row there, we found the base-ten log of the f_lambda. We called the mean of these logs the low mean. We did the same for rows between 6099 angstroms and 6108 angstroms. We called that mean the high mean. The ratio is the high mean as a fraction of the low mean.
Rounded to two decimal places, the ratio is 1.01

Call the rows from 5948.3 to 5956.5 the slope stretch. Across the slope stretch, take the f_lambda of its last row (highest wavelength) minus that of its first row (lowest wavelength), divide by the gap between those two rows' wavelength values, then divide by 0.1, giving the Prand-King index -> -0.15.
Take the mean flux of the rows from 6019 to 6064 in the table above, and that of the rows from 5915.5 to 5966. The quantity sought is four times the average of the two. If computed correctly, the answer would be 26.0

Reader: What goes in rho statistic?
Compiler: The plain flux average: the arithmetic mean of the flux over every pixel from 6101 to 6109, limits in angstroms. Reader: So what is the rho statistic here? 6.51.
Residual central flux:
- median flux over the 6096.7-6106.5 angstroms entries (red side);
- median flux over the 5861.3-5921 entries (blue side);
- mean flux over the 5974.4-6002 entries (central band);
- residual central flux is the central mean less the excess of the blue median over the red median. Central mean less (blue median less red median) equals 6.8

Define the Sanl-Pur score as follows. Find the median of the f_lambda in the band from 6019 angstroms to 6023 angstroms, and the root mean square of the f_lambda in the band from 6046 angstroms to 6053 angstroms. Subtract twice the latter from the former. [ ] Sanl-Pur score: -7.1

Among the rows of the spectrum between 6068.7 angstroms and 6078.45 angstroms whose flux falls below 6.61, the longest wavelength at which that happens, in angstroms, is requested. 6073.55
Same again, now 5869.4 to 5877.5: 5876.83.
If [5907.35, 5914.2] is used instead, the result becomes 5913.48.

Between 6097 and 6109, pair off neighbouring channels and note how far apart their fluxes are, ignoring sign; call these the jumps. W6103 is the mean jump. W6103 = 0.066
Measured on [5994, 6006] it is 0.054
